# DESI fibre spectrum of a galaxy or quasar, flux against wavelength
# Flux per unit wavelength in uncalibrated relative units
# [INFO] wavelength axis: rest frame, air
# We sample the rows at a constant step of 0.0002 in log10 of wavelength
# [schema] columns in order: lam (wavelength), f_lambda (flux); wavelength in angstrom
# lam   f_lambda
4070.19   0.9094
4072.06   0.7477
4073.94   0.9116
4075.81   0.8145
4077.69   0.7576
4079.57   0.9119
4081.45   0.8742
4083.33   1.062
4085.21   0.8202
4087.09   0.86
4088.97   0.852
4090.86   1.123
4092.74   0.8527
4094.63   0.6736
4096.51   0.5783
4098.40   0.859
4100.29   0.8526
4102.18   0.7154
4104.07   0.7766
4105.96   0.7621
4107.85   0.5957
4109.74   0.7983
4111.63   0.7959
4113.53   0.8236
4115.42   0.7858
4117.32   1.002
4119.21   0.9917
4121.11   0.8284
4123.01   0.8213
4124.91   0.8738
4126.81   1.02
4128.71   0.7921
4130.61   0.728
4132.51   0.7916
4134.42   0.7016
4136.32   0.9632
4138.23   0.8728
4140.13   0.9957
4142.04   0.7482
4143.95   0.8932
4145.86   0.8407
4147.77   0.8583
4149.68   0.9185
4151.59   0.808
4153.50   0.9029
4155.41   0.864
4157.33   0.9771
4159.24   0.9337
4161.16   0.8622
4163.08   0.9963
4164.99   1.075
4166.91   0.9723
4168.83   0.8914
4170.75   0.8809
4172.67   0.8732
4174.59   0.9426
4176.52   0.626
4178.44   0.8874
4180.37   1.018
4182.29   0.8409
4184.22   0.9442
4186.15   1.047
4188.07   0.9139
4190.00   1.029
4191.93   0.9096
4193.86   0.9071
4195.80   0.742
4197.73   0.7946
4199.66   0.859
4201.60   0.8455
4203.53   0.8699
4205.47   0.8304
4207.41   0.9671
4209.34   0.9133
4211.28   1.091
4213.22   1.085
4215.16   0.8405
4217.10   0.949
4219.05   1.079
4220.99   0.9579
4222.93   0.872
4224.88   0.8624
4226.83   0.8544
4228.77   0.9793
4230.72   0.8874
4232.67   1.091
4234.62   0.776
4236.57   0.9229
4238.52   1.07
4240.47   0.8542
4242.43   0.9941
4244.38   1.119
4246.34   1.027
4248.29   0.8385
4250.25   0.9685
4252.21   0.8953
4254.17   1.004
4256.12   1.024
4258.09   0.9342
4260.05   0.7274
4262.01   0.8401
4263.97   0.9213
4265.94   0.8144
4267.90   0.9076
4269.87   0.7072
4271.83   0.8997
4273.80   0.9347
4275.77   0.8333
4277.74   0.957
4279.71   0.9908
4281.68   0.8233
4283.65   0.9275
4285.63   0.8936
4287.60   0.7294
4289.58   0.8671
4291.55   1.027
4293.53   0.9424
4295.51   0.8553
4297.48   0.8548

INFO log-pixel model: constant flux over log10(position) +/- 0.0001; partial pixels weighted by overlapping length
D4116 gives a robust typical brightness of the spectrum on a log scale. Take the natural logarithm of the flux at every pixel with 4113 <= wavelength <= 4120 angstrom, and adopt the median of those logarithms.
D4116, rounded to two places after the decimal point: -0.10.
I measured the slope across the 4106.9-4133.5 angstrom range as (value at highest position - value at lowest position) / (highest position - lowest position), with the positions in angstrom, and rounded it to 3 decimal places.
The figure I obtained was 0.008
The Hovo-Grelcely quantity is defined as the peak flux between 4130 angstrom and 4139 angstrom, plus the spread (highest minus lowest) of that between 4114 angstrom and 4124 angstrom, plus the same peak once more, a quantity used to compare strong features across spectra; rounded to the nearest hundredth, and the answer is 2.14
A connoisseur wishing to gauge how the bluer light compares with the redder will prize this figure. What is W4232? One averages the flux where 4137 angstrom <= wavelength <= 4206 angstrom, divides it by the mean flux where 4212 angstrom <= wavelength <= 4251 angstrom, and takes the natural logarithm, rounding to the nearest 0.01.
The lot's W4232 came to -0.06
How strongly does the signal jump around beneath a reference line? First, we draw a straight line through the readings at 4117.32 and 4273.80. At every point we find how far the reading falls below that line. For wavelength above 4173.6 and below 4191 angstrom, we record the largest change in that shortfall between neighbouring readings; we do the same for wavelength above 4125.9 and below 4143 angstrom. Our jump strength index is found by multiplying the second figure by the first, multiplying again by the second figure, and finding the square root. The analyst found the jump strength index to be 0.147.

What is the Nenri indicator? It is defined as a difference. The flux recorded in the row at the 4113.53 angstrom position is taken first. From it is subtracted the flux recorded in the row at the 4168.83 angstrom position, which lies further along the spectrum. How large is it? -0.07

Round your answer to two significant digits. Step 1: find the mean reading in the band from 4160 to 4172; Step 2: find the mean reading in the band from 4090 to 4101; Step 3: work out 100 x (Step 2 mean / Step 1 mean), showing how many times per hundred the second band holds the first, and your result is 87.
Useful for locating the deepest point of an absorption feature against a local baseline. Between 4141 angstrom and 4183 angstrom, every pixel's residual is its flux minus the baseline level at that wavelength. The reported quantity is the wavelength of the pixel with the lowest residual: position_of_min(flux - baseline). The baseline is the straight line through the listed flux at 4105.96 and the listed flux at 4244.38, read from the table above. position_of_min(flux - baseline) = 4176.52 angstrom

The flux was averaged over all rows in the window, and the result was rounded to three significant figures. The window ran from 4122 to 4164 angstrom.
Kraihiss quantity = 0.871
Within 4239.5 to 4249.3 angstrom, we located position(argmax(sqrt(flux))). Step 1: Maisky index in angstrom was 4244.38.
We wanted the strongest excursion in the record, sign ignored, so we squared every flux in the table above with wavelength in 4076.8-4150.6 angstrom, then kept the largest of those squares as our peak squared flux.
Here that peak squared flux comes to 1.26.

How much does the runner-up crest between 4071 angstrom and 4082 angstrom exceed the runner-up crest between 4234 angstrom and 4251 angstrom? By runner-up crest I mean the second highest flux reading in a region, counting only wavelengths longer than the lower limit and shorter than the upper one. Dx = -0.16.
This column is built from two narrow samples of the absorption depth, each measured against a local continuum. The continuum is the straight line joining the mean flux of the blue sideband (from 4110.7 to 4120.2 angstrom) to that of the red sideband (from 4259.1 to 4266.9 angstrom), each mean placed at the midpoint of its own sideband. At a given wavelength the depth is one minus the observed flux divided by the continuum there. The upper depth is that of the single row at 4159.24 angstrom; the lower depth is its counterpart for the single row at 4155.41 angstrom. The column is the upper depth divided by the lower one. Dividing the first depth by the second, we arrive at -60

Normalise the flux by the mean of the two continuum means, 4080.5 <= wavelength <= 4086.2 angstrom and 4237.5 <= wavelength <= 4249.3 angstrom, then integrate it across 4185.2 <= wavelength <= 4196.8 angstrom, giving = 11.3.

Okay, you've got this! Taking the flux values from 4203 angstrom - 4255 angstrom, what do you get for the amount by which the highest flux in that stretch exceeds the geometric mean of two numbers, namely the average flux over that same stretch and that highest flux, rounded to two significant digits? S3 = 0.089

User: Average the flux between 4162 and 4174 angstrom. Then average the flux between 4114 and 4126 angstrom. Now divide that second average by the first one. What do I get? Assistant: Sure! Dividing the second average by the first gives 0.93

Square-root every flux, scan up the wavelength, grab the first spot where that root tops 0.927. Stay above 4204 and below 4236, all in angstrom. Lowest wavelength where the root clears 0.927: 4207.41 angstrom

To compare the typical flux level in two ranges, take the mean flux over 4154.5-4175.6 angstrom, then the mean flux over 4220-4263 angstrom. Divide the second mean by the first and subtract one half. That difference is 0.50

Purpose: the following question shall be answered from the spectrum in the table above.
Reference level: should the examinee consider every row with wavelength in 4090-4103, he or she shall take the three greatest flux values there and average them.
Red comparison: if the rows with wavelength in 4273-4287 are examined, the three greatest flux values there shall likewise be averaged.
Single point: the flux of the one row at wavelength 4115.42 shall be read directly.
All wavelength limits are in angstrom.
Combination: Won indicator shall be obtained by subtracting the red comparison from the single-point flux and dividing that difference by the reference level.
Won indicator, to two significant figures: -0.19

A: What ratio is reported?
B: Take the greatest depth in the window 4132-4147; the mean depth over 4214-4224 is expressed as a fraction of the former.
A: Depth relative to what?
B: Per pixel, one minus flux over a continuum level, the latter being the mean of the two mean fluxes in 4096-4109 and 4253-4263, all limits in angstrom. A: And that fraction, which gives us -1.0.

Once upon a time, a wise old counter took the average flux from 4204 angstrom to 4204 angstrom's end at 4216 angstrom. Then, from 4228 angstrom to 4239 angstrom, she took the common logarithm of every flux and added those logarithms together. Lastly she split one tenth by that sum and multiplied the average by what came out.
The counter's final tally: -0.69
